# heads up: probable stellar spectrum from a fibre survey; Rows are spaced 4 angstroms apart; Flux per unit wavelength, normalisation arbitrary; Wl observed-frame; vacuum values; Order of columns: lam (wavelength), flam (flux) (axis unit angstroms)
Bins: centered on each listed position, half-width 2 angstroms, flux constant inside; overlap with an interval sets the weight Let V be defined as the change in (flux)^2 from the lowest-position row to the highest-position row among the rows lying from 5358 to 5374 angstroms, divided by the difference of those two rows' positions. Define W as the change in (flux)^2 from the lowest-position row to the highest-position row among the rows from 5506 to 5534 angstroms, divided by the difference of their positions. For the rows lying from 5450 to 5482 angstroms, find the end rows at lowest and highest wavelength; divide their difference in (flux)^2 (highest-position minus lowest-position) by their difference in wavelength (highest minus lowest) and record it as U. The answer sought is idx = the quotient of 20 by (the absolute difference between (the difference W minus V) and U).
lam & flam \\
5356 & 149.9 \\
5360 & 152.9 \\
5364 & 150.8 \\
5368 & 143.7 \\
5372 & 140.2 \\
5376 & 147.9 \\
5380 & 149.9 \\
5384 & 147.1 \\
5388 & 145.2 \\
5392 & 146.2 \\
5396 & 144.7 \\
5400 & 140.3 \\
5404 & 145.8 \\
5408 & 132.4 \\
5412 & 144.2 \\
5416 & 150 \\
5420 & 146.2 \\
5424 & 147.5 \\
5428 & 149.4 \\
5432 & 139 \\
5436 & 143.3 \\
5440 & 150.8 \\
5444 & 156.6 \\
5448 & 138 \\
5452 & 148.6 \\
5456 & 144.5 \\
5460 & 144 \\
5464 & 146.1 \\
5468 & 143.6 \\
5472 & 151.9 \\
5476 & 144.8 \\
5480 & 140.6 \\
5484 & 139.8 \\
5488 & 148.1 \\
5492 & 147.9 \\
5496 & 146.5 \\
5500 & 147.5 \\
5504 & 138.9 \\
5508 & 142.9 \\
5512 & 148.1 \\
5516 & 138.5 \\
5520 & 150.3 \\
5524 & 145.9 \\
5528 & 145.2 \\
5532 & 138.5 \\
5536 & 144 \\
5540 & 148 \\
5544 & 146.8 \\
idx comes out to 0.06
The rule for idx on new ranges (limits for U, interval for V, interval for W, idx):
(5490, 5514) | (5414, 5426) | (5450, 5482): 2.71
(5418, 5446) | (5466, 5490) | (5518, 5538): 0.06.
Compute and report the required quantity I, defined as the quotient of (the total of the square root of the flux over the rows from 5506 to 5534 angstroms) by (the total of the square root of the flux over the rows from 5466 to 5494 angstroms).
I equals 1.00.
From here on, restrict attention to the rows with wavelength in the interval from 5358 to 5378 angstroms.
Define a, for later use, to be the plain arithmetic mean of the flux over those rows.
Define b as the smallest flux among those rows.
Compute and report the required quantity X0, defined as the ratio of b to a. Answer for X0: 0.95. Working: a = 147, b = 140.2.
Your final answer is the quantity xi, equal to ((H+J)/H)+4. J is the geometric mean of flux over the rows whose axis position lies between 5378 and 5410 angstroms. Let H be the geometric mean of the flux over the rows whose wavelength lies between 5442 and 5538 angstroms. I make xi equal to 5.99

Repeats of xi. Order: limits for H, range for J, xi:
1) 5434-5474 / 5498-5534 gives 5.98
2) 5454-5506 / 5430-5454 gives 6.01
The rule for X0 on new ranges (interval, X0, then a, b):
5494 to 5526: 0.96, 145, 138.5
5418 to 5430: 0.99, 148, 146.2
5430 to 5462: 0.95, 146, 138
